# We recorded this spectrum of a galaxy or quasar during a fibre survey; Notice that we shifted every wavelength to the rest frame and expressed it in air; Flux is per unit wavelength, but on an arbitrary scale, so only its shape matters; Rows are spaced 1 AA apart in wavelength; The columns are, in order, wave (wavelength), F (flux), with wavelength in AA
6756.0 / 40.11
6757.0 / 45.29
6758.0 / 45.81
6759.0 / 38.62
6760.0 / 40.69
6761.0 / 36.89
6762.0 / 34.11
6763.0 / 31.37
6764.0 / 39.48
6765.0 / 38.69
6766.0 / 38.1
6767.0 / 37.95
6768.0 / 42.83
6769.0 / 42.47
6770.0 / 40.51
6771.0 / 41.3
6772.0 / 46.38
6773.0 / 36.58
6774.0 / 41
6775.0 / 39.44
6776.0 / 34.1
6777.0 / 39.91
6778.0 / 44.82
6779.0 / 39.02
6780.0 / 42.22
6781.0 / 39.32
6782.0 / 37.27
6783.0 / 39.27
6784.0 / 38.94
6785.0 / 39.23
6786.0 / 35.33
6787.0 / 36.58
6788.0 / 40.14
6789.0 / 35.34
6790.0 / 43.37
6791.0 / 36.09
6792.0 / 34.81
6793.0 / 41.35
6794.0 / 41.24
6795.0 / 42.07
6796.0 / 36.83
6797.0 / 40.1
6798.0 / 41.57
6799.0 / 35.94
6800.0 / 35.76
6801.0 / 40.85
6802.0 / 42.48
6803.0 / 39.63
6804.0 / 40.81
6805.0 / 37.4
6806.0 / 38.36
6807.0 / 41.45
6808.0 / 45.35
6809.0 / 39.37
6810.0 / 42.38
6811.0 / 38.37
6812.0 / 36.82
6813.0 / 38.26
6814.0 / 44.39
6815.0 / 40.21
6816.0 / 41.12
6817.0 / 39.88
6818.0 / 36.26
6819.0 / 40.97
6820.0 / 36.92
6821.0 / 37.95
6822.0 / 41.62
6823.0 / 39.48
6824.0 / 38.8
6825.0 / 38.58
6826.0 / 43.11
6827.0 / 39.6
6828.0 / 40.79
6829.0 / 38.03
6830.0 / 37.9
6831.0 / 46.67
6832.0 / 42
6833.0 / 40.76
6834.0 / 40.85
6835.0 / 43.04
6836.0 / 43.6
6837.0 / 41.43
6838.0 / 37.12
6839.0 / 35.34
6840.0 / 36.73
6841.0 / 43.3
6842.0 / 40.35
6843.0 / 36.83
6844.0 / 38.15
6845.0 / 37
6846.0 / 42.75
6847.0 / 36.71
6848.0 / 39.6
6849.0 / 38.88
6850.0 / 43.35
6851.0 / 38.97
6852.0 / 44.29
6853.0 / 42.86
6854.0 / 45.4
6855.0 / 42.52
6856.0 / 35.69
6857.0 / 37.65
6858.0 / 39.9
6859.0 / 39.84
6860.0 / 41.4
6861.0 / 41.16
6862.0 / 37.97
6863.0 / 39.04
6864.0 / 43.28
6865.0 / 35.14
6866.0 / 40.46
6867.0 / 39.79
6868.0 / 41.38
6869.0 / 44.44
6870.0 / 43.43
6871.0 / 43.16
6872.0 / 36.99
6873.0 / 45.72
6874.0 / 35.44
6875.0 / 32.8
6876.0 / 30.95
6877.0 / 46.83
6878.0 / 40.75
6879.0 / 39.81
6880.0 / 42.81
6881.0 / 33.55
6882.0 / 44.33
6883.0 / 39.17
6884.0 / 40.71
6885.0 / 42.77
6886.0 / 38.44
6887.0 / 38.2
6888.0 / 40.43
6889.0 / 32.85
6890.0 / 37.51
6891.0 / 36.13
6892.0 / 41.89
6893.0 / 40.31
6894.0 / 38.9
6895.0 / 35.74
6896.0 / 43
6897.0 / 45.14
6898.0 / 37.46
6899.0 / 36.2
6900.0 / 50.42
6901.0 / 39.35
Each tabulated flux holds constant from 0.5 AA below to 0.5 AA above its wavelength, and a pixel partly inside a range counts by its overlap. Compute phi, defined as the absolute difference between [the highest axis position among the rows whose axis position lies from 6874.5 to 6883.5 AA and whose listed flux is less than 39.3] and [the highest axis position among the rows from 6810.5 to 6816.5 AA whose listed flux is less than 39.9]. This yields 70 AA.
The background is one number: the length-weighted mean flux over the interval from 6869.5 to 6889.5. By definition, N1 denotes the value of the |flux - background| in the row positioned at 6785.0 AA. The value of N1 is 0.2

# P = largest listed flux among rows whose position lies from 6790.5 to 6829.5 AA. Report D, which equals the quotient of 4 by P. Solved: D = 0.088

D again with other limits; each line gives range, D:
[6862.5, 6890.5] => 0.085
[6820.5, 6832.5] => 0.086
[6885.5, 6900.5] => 0.079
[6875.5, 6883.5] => 0.085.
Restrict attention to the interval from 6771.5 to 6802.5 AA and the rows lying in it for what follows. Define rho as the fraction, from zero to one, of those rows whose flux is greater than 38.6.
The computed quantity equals 0.645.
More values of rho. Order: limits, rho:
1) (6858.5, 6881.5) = 0.696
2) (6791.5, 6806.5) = 0.600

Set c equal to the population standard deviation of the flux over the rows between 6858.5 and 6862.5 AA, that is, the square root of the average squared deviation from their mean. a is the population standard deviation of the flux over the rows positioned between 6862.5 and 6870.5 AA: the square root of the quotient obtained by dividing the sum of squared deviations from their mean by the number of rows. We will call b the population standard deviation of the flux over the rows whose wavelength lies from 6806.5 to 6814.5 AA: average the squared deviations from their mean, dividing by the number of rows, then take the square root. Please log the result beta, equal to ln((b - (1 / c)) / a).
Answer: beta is -0.26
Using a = 2.8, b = 2.89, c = 1.4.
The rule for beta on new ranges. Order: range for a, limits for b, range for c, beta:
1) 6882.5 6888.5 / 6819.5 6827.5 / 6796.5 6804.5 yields -0.08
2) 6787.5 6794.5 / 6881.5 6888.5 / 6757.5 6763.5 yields -0.52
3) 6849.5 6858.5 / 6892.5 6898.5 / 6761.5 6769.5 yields -0.06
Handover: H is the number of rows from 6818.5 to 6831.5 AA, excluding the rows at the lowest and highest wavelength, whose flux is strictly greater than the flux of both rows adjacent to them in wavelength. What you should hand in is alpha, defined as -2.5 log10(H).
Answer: -1.19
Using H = 3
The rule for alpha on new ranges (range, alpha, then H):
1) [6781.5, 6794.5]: -1.75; 5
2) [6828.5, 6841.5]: -0.75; 2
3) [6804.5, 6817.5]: -1.51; 4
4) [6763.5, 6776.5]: -1.19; 3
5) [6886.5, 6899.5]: -1.51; 4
